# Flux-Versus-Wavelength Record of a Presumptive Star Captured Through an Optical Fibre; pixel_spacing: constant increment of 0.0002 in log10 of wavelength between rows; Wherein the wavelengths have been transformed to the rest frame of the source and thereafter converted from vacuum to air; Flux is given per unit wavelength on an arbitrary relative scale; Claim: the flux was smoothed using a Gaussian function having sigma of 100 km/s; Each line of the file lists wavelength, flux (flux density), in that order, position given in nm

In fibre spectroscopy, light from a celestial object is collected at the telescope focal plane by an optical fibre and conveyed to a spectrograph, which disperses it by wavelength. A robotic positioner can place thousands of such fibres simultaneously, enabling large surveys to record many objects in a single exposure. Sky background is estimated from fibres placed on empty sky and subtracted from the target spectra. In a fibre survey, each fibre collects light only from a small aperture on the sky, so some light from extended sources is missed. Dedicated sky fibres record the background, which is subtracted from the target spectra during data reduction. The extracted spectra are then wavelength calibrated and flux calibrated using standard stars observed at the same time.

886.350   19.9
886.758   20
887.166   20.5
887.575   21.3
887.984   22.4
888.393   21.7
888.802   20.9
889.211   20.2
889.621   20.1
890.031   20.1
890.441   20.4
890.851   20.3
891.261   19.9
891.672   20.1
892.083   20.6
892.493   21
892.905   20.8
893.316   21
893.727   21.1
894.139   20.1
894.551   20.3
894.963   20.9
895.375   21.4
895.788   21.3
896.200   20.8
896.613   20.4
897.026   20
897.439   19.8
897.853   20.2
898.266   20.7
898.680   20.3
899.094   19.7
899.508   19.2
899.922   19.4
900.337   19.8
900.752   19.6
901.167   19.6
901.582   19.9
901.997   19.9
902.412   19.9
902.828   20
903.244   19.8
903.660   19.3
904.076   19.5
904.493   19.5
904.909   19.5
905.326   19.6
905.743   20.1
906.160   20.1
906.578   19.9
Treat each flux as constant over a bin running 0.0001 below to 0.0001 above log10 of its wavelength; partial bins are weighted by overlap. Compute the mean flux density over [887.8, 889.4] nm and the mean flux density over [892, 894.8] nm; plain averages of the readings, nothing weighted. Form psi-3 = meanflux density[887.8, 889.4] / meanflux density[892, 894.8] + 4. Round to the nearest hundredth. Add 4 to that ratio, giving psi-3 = 5.03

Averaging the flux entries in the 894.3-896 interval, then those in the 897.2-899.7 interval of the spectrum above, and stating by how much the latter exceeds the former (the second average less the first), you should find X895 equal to -1.0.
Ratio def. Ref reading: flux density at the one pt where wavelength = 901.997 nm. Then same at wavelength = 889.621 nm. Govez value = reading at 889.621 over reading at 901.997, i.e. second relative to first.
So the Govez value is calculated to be 1.01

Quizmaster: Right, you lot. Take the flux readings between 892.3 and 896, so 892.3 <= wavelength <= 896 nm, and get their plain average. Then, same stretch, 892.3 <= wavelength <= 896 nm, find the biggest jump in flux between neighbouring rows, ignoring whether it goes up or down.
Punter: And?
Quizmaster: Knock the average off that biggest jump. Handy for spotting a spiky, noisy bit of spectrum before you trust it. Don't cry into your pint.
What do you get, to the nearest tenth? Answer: -19.9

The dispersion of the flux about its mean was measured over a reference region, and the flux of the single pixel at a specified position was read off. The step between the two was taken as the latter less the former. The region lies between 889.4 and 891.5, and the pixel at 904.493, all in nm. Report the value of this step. 19.3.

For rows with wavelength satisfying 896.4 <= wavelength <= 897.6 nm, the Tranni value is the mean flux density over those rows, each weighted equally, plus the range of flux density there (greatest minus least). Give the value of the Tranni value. 20.7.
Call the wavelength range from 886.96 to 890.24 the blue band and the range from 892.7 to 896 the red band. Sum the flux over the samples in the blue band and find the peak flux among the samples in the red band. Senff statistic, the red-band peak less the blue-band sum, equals -146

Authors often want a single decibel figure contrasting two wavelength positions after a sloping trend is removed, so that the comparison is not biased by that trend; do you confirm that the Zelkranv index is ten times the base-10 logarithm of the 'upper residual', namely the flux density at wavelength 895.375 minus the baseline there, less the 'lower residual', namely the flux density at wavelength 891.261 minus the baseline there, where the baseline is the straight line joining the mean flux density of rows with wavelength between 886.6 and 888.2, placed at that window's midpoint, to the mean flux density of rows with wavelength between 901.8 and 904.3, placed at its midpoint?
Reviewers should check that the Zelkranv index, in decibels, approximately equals 3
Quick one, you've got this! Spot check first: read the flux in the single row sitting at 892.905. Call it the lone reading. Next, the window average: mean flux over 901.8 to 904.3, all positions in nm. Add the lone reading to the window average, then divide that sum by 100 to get 0.4053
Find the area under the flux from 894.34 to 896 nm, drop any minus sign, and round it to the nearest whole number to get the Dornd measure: 35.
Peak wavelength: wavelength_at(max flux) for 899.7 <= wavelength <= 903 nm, 902.828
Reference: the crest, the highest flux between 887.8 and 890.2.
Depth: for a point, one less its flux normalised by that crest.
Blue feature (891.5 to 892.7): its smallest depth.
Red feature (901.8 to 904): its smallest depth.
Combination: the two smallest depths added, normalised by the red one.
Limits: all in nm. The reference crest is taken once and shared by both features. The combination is 1.58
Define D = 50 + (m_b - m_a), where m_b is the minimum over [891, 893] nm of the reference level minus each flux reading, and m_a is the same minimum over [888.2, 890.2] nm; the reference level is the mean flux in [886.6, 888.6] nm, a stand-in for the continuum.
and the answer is 50.7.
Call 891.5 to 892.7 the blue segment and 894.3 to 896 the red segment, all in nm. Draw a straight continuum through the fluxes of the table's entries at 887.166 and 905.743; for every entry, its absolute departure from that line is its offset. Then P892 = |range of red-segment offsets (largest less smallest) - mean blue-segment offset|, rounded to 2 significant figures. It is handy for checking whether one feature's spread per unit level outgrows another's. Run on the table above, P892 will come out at 0.66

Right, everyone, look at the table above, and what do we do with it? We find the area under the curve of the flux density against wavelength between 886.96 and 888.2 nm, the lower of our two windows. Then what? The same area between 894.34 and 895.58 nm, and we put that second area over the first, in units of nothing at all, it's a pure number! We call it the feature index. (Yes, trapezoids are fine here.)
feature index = 0.98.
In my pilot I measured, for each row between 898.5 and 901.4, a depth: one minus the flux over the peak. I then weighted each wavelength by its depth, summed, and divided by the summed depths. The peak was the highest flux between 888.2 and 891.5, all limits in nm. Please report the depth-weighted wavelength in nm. 899.97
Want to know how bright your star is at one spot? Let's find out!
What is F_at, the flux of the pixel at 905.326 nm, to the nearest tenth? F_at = 19.6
